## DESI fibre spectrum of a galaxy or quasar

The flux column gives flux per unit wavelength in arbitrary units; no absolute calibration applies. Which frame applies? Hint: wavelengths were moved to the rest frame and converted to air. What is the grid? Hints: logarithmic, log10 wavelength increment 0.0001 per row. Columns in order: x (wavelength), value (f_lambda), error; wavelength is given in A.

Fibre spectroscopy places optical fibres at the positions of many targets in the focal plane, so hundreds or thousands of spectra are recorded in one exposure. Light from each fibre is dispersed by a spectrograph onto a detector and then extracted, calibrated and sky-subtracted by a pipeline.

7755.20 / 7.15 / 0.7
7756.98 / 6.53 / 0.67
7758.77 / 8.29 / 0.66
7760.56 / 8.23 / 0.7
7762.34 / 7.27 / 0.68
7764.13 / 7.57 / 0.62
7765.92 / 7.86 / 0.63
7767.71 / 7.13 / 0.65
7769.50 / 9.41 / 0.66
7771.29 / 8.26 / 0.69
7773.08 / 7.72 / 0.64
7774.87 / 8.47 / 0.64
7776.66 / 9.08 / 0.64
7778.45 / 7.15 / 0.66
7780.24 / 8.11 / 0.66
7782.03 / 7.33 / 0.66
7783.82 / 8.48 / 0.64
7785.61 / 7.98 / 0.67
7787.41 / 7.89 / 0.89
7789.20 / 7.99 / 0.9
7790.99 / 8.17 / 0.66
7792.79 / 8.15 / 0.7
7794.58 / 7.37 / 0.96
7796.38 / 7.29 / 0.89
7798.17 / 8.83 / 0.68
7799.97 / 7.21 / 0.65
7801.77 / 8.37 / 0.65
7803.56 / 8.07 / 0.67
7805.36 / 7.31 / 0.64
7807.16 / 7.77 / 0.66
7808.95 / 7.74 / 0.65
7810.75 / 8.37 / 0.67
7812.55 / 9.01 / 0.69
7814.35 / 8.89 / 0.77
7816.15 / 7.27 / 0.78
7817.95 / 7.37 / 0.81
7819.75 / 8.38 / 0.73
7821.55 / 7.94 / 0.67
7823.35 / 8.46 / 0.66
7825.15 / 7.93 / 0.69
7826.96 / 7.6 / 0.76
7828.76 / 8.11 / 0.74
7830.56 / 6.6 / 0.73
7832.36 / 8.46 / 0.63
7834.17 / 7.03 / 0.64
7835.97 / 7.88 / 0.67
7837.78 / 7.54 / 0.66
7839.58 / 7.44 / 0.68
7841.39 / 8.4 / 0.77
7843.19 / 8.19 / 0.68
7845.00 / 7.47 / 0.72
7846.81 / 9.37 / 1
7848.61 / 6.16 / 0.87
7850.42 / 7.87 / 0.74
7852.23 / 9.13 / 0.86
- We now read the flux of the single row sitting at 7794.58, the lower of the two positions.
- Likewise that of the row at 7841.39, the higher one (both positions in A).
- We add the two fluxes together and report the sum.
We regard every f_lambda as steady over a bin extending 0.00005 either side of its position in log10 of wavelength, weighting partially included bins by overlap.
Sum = 15.8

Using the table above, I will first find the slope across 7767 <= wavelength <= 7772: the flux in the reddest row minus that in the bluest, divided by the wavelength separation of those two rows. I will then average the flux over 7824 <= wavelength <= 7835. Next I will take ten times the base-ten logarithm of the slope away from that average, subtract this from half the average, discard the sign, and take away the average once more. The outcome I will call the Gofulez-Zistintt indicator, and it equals 1.2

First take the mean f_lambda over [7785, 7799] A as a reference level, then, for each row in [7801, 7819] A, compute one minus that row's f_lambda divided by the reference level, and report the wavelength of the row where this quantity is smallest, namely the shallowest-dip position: 7812.55 A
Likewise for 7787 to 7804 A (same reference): 7798.17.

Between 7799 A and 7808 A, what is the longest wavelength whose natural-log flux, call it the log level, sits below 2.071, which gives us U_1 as 7807.16 A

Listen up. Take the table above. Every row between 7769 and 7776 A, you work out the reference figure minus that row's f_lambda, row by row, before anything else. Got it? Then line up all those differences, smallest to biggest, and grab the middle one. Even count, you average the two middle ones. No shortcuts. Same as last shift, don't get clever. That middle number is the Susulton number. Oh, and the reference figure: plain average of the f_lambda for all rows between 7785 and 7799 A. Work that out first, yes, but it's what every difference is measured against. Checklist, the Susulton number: -0.41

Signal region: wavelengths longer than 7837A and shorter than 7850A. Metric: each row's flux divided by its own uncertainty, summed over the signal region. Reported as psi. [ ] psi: 72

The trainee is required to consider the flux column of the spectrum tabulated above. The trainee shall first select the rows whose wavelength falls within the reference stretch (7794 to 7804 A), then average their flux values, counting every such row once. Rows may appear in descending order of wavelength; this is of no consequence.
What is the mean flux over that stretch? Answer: 7.86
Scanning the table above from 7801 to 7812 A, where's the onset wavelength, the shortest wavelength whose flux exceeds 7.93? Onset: 7801.77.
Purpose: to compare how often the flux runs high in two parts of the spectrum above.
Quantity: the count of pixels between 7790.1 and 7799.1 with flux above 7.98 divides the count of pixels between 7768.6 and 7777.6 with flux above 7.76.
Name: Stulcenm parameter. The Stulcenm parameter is 1.3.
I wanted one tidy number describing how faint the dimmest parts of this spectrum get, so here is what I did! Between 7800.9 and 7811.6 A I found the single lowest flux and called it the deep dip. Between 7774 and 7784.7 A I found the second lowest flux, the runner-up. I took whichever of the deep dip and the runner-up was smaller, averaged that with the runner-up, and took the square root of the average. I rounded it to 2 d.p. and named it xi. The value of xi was 2.71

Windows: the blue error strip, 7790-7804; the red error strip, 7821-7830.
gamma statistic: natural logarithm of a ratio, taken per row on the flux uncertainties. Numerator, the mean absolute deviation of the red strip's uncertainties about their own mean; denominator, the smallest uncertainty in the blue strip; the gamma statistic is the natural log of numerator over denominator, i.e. -2.9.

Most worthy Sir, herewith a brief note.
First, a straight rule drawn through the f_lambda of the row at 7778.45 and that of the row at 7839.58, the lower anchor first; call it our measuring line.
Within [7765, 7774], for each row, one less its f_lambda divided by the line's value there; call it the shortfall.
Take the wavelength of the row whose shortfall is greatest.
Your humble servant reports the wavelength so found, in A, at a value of 7767.71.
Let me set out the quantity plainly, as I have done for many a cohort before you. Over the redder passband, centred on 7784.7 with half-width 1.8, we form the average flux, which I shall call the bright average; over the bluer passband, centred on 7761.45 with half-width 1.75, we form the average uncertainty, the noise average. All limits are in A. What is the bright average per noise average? 11.9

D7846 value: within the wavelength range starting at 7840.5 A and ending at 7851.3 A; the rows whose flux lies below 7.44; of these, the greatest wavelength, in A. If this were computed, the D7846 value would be 7848.61 A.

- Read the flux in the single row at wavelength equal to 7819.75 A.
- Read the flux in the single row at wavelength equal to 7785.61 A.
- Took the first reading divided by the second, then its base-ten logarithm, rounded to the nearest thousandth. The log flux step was 0.021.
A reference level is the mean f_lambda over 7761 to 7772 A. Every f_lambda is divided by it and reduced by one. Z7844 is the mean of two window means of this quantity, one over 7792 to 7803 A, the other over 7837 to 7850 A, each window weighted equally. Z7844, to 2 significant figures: -0.011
